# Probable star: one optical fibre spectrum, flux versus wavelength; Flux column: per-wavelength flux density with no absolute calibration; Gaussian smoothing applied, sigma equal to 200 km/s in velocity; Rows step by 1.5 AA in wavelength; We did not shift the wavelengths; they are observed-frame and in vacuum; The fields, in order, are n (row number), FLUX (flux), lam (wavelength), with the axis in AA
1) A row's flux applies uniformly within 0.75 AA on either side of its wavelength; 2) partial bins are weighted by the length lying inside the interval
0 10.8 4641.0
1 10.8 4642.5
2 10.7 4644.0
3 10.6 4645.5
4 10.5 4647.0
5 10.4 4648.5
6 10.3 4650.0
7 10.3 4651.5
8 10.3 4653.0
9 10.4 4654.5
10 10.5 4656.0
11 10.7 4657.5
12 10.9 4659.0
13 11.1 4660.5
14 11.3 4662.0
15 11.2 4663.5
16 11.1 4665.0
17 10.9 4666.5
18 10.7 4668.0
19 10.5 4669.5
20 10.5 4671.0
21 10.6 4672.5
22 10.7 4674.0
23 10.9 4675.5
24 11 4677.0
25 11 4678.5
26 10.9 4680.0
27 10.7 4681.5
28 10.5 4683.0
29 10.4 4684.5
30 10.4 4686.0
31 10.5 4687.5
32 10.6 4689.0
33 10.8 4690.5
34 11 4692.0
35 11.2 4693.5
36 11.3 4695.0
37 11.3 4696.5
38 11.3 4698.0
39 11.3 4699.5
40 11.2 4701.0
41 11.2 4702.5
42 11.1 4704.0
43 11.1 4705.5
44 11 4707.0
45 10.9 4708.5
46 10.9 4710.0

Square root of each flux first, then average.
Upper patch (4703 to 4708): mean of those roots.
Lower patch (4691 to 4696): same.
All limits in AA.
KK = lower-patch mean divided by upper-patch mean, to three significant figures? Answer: 1.00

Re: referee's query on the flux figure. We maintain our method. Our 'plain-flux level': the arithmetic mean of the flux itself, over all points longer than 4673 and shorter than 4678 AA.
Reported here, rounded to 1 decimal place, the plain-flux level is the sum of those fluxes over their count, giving 10.9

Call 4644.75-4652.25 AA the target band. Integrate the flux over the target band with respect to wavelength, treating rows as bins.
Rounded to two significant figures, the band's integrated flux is 78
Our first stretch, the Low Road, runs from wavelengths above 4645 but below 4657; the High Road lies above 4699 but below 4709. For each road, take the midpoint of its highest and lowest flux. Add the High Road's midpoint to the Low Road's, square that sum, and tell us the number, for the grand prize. 464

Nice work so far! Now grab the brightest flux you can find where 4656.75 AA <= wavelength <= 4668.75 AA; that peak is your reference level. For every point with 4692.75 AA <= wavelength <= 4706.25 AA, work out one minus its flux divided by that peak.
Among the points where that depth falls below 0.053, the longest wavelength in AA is 4705.5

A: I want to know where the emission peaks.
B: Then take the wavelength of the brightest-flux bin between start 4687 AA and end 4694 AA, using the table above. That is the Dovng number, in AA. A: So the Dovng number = 4693.5 AA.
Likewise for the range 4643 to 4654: 4644.0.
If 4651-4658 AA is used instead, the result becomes 4657.5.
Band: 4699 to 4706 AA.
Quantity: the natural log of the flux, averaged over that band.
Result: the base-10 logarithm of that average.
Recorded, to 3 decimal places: 0.383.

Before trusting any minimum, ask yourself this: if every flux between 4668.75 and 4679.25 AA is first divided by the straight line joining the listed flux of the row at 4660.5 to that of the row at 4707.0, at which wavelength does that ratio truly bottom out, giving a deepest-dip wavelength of 4669.5 AA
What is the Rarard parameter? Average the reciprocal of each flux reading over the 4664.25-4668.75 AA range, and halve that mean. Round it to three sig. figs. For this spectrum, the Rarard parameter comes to 0.0459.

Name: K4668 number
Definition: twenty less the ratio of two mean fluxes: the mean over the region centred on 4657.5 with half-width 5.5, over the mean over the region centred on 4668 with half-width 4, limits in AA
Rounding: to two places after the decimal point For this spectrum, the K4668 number 19.00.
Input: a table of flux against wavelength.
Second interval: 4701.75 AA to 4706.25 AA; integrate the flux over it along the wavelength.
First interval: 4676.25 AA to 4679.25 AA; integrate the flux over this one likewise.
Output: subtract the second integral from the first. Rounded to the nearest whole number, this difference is -17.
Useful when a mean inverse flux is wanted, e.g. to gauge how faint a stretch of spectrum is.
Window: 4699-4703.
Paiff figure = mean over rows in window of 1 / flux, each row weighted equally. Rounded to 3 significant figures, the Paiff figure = 0.0890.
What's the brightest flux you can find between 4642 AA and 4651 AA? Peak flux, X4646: 10.8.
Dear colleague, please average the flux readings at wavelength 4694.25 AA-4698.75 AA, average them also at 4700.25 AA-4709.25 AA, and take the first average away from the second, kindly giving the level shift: -0.22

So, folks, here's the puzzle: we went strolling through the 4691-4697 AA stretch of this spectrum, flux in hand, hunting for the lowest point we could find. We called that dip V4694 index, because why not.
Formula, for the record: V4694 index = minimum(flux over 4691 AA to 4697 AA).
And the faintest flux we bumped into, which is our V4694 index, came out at 11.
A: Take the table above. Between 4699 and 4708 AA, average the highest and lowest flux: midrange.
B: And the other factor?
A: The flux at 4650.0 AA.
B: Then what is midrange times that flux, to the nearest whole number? 115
